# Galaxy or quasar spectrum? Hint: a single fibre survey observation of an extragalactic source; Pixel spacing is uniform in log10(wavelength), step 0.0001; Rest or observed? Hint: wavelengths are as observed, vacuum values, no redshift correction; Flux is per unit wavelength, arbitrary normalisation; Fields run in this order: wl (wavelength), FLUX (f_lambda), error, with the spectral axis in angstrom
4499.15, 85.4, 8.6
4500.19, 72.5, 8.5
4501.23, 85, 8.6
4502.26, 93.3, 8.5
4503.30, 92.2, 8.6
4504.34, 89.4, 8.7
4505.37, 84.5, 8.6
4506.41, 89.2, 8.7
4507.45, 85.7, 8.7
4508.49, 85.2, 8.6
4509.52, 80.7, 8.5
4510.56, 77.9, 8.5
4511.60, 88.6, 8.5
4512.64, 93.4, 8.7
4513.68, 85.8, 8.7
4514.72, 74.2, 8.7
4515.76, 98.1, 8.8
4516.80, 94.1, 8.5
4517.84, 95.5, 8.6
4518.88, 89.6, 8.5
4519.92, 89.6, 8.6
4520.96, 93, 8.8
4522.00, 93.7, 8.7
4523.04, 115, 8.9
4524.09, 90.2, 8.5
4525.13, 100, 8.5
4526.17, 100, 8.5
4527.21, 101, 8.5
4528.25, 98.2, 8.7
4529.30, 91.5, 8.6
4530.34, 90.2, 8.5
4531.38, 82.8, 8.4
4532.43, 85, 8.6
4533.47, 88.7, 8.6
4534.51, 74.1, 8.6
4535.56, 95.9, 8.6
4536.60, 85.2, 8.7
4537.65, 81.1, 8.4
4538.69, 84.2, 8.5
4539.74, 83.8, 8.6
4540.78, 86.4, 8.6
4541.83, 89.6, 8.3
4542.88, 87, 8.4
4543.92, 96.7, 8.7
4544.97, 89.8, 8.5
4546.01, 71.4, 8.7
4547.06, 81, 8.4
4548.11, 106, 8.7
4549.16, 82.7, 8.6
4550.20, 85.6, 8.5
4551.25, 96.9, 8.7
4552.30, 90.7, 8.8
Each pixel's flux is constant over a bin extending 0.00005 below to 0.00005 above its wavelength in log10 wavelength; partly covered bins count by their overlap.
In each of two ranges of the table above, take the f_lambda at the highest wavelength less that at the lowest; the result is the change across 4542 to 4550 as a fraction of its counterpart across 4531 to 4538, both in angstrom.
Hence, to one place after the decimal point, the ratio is 2.5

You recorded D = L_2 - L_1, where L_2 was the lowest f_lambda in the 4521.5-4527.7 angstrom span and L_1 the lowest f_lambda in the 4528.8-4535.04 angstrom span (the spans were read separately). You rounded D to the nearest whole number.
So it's 16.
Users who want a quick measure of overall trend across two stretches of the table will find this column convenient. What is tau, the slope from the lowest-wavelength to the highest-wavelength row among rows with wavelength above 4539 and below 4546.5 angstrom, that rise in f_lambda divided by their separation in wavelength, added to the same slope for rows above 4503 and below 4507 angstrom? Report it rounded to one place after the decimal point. -2.9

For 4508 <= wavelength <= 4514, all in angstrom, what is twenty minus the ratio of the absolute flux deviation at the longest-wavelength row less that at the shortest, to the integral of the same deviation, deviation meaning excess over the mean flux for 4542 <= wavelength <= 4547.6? 20.0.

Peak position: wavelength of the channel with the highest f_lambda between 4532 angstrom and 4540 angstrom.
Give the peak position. 4535.56 angstrom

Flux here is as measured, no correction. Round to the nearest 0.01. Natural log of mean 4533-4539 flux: 4.44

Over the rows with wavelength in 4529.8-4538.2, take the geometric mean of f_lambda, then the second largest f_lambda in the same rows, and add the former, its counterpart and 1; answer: 176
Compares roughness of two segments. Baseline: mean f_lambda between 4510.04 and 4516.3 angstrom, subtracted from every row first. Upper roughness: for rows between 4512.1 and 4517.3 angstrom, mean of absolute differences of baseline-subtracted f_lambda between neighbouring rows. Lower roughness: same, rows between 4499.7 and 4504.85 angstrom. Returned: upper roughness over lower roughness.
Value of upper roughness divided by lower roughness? 1.9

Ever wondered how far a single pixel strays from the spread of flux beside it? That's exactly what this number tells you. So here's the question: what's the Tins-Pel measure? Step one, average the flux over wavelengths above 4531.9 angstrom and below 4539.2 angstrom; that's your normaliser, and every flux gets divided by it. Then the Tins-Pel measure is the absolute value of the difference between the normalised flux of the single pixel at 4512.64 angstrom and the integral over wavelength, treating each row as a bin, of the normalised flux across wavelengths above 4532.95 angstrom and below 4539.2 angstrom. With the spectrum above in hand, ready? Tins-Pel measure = 5.2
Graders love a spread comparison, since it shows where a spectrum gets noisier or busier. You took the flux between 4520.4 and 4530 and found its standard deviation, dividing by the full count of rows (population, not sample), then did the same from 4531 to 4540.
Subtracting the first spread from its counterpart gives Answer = -1.6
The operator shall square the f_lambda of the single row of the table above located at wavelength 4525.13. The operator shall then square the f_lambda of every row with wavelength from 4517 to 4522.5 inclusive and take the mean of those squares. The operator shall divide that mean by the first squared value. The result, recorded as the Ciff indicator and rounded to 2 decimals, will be 0.85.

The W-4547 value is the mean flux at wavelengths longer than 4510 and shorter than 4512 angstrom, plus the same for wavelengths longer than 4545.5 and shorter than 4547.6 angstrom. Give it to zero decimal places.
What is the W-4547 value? 159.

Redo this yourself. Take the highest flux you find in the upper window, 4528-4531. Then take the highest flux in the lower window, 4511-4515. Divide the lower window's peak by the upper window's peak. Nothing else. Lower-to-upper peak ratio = 0.95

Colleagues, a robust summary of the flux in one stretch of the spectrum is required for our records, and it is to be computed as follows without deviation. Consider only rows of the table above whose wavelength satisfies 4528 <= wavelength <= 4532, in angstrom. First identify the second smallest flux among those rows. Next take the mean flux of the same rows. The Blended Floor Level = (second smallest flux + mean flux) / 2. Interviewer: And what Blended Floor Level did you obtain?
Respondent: 90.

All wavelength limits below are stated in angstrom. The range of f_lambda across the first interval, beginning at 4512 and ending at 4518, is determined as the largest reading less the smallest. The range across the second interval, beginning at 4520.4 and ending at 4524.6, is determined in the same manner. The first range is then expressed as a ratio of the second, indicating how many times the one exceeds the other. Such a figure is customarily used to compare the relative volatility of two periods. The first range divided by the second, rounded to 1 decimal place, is 1.0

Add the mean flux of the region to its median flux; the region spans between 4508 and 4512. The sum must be 166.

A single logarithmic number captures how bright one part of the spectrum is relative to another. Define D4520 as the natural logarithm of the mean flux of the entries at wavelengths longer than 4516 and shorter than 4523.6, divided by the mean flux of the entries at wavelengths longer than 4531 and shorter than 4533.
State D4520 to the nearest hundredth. 0.13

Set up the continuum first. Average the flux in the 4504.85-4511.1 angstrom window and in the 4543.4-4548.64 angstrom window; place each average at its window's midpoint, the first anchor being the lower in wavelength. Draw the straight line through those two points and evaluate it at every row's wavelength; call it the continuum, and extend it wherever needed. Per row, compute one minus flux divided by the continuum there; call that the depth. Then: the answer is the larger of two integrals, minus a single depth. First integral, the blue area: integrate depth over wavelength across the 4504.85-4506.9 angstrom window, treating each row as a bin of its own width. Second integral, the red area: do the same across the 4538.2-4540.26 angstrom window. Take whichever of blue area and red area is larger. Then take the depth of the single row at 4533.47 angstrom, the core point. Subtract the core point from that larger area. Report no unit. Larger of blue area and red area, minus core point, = 0.11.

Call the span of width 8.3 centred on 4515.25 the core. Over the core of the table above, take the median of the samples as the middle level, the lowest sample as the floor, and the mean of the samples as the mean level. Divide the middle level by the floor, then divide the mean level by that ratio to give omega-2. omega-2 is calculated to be 73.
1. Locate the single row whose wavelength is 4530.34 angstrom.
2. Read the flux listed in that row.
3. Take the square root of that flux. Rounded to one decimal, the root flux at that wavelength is 9.5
